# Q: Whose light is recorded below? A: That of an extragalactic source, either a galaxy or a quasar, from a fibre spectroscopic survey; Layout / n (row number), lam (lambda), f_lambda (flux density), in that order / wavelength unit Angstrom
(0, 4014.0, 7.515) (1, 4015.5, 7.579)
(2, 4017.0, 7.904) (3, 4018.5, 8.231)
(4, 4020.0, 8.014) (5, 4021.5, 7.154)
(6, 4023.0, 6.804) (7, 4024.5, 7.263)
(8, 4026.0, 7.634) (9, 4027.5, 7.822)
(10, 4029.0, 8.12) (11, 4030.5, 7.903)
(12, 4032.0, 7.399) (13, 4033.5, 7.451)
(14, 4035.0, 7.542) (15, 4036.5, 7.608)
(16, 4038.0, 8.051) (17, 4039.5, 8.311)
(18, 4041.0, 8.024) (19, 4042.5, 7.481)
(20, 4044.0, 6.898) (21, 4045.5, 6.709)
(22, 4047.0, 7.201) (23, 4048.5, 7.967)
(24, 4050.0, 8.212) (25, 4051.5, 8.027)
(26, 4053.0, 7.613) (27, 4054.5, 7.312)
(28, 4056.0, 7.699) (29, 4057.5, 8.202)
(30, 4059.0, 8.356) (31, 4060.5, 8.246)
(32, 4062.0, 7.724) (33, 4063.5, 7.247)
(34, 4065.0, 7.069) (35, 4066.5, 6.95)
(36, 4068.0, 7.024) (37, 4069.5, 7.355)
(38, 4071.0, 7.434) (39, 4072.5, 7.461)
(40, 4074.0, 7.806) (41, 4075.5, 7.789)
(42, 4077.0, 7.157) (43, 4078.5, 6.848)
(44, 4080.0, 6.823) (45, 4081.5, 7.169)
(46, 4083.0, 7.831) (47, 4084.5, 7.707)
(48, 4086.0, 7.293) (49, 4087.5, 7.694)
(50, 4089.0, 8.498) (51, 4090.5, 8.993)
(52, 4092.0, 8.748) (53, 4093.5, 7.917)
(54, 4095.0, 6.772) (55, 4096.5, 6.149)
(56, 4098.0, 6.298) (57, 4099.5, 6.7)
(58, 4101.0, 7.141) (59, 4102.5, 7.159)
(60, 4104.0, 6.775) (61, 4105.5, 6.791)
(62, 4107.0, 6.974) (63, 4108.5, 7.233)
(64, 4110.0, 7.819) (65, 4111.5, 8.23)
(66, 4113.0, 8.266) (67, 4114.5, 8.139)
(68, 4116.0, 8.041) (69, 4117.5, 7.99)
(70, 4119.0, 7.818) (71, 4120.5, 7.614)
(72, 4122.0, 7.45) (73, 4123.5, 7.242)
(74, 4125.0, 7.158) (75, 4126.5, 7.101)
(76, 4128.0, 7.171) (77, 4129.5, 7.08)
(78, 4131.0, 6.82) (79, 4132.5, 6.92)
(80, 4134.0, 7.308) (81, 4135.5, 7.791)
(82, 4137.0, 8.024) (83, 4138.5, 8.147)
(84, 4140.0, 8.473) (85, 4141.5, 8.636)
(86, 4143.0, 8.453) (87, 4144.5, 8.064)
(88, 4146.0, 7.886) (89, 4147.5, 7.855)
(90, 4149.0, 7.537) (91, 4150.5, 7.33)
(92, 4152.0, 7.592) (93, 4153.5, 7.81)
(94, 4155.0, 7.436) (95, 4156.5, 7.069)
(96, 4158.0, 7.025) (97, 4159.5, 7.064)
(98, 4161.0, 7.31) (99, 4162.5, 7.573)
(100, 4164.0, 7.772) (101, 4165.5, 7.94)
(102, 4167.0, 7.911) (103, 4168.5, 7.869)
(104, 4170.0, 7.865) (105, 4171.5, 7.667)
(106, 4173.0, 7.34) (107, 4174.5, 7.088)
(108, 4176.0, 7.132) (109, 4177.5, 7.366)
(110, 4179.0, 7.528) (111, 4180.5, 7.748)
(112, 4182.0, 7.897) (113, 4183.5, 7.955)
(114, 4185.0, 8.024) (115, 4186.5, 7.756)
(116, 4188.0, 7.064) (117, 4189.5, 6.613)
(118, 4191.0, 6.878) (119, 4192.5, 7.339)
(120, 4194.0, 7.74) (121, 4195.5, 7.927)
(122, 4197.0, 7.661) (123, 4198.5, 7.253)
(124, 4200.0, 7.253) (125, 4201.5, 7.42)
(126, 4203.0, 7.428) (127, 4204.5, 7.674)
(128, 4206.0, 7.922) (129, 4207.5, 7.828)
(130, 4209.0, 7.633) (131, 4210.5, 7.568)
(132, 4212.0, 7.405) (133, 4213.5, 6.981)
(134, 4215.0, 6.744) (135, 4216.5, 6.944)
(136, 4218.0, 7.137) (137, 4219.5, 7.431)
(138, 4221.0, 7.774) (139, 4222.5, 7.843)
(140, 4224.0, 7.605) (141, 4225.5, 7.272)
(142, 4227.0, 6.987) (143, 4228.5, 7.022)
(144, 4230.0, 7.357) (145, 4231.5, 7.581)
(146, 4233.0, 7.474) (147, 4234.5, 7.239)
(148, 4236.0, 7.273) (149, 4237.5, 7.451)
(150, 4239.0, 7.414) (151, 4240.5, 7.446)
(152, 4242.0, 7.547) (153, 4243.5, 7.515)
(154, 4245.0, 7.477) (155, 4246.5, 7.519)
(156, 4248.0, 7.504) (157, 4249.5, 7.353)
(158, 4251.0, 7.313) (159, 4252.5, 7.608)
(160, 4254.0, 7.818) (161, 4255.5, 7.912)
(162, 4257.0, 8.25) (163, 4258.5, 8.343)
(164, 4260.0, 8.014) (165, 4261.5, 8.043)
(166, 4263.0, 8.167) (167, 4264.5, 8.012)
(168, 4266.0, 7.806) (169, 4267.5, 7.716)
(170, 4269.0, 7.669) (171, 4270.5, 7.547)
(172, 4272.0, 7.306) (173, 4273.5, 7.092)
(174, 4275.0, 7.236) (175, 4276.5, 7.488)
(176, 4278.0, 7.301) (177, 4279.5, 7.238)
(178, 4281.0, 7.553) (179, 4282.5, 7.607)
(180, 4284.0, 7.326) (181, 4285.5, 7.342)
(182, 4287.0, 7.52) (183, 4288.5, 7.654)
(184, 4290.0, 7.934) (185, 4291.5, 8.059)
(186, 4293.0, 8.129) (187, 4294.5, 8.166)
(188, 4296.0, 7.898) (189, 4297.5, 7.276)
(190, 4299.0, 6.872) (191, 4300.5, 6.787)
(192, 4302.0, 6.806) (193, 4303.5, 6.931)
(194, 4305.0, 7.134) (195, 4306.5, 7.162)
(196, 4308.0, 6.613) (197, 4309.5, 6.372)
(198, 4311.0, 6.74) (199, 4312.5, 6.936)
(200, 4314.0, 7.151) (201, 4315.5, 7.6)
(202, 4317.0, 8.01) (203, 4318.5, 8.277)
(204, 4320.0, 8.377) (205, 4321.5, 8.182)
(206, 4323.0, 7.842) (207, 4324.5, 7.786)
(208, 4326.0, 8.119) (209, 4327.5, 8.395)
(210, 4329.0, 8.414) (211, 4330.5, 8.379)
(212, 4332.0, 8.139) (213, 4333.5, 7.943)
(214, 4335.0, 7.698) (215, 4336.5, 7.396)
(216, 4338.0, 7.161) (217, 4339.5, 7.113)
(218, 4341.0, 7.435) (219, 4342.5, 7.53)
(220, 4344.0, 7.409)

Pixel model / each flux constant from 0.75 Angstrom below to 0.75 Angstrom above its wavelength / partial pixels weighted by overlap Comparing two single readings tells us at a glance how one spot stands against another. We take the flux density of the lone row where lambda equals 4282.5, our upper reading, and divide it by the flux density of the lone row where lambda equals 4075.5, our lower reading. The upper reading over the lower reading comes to 0.98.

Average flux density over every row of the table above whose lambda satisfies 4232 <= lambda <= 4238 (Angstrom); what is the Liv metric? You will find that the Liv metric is 7.36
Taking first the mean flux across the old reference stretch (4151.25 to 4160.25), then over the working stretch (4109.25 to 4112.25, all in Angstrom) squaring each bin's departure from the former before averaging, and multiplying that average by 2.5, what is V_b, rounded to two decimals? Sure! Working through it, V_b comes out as 1.30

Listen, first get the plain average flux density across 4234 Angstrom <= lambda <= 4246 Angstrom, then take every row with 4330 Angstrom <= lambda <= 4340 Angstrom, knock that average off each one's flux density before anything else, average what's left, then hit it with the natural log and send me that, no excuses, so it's -1.3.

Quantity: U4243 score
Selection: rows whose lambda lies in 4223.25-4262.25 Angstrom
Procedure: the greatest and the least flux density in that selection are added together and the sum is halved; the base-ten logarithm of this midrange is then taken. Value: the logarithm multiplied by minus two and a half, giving -2.21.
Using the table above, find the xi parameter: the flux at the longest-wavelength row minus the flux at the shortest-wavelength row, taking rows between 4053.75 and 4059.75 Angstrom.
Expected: 1.0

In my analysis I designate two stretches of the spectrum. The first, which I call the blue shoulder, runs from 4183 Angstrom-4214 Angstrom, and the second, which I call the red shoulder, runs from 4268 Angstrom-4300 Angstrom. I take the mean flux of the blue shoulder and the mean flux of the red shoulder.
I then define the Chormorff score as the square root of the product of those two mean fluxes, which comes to 7.51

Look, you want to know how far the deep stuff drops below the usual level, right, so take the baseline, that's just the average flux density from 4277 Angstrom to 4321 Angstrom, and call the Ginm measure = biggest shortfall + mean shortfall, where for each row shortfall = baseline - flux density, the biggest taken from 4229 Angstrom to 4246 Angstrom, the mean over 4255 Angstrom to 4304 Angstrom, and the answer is -0.03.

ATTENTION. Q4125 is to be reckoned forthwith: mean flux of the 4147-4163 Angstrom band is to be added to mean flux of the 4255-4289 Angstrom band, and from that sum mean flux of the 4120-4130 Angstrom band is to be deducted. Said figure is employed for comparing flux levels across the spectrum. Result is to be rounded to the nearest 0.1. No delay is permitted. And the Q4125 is 7.8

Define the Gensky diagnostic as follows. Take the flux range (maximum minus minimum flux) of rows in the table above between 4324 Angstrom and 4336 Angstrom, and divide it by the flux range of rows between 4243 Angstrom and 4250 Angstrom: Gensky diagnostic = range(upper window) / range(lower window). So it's 4.3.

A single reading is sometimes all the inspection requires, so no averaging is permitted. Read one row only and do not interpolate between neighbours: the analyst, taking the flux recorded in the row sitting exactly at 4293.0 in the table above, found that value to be 8.129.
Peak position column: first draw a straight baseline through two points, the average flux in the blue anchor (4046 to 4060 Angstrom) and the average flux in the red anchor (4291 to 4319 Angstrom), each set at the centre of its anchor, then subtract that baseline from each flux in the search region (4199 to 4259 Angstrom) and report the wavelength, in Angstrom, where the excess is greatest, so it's 4258.5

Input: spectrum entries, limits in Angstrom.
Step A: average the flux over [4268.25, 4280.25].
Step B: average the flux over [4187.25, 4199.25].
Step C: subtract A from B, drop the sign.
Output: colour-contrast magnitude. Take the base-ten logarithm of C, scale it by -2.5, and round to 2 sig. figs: 3.2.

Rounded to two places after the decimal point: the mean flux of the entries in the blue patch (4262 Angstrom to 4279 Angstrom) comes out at 7.58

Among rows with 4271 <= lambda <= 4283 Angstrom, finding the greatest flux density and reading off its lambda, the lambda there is 4282.5 Angstrom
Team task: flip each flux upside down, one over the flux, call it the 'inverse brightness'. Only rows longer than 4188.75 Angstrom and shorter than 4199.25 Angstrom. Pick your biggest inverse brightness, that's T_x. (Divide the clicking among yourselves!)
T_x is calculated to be 0.151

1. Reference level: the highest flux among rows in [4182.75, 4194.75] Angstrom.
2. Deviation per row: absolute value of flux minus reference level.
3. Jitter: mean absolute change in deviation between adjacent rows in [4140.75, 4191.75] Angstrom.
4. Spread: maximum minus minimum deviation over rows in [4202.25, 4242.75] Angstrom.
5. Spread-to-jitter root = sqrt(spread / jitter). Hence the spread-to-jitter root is 2.4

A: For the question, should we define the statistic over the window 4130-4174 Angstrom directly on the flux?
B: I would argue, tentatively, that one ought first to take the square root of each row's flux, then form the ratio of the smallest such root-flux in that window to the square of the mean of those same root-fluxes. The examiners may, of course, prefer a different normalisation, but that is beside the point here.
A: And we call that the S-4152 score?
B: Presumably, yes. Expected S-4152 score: 0.341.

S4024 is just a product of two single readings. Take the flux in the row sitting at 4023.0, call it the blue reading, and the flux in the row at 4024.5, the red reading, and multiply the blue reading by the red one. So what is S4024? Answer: 49.4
